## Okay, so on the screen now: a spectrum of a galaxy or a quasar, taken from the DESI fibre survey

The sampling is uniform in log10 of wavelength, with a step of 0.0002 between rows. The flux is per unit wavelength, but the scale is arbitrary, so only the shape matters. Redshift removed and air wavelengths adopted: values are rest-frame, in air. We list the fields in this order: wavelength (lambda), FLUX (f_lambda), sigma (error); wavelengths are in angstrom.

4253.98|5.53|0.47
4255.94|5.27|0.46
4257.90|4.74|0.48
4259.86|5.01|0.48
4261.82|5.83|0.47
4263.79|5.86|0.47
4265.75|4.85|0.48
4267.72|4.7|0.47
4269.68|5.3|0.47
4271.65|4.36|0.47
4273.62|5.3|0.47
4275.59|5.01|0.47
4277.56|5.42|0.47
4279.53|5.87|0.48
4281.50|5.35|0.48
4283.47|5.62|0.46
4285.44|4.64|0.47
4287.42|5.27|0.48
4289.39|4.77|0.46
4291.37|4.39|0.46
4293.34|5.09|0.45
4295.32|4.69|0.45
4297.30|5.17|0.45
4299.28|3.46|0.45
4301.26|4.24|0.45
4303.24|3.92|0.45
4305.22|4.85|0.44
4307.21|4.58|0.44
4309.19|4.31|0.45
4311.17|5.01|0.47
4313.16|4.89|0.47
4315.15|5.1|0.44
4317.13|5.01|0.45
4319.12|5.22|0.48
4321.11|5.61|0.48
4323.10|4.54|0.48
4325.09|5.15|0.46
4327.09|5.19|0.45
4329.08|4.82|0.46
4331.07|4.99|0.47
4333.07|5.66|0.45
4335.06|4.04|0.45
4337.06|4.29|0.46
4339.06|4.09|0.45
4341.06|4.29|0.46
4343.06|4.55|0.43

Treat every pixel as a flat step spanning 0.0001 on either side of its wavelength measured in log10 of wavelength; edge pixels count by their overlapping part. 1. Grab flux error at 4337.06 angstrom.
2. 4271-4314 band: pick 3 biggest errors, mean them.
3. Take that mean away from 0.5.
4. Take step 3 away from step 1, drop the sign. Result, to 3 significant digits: 0.440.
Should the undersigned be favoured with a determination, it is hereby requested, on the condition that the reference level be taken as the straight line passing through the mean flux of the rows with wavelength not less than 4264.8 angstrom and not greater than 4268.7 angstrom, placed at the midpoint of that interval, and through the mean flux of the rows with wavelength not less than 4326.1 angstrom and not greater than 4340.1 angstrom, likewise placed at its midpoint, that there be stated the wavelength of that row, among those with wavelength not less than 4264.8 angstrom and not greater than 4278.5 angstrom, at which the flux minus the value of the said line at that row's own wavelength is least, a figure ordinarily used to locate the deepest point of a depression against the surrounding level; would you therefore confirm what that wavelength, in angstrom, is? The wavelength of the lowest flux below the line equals 4271.65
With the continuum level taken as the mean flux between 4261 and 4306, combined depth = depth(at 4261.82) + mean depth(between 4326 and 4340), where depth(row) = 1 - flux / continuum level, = -0.13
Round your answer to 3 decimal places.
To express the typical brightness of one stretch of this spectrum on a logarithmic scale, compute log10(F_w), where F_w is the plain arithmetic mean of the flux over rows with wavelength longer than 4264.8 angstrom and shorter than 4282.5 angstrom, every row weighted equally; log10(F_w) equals 0.710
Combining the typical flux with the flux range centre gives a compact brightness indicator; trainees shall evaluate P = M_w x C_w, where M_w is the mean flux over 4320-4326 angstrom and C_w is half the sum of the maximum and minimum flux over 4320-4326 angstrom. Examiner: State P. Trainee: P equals 25.9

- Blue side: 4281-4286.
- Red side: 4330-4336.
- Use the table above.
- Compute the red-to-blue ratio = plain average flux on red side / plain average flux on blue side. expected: 0.94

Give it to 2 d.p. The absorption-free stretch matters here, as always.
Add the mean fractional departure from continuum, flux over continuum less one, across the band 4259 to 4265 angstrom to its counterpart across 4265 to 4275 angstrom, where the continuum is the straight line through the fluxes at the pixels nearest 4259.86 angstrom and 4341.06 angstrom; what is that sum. 0.11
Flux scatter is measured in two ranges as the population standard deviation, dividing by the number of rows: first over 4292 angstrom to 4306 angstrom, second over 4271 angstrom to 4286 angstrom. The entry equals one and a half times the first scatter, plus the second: 1.4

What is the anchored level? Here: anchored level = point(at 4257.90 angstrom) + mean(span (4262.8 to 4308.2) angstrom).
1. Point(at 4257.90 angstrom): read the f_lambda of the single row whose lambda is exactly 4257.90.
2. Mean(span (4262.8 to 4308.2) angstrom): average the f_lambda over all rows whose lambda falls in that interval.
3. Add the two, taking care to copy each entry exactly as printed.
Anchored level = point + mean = 9.6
